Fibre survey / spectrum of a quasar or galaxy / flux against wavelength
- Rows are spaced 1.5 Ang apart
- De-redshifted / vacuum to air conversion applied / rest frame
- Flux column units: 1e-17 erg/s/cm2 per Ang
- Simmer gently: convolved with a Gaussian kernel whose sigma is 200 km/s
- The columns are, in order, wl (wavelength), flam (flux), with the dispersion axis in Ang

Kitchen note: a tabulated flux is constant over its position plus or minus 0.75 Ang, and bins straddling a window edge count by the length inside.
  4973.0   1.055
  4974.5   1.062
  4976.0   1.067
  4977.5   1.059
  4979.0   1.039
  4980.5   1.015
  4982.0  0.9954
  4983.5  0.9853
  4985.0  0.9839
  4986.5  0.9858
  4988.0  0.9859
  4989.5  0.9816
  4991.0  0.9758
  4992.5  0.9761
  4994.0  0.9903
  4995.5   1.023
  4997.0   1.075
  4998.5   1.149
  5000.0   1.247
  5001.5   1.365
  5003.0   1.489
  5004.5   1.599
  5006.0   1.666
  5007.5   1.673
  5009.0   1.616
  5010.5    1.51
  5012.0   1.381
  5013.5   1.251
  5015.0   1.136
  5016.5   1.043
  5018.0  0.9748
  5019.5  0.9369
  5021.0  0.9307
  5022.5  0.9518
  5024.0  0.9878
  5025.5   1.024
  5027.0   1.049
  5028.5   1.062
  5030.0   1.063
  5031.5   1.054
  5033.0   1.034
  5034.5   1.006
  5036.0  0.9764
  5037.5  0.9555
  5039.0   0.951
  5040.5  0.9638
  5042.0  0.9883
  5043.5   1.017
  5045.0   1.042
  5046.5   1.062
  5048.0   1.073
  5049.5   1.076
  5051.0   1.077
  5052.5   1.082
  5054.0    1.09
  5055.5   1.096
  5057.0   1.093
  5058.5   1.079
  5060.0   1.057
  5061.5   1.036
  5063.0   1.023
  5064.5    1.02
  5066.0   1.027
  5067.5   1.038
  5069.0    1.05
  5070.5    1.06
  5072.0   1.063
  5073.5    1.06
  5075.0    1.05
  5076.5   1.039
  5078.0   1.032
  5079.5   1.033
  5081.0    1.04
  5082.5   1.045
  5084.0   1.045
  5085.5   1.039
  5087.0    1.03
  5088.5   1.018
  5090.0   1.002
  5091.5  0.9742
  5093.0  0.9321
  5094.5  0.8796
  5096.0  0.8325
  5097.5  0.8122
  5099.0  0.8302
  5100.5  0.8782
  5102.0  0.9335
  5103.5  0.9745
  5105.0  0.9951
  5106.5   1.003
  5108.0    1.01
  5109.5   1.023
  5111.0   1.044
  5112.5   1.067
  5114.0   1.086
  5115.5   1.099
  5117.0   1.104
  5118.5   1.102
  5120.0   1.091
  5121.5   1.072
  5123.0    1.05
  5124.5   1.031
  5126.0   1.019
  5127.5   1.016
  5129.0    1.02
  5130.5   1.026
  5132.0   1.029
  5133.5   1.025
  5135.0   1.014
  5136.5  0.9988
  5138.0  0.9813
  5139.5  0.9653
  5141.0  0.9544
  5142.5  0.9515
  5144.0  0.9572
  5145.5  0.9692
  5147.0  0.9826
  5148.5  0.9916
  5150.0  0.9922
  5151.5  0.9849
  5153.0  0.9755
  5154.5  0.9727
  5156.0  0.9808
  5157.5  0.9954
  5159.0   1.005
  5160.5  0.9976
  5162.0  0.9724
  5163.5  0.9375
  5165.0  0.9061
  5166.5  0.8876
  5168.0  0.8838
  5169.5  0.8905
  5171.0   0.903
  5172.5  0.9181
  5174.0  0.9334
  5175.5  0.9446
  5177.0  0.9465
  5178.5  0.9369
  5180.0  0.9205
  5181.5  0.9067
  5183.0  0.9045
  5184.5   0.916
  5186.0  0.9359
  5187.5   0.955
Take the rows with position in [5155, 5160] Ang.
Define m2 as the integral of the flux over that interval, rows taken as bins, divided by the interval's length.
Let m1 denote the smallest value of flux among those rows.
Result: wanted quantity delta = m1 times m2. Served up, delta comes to 0.97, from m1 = 0.9808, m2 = 0.99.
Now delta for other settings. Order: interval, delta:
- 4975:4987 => 1.00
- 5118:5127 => 1.08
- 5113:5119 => 1.19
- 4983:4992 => 0.96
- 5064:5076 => 1.07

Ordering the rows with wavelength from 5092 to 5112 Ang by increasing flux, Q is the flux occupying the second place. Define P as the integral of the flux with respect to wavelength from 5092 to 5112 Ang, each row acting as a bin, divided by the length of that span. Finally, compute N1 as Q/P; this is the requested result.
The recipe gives 0.886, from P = 0.94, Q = 0.8302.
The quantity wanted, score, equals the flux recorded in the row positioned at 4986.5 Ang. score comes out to 0.9858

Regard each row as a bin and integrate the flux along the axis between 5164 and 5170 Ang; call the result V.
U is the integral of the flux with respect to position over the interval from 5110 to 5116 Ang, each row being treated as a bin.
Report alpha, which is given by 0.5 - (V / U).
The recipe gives -0.33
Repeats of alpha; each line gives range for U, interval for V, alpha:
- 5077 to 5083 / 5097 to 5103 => -0.34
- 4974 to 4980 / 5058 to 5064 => -0.49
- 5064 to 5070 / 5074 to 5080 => -0.50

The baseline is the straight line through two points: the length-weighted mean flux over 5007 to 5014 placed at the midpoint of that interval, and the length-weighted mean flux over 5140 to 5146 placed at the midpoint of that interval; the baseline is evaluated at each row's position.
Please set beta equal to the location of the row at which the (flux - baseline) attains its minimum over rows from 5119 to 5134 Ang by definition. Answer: 5126.0 Ang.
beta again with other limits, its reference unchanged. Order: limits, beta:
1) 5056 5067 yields 5063.0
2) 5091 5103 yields 5097.5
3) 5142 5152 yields 5142.5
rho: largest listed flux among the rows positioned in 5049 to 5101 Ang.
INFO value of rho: 1.096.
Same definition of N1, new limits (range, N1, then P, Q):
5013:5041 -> 0.921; 1.02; 0.9369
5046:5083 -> 0.969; 1.06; 1.023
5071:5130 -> 0.822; 1.01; 0.8302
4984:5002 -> 0.924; 1.06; 0.9761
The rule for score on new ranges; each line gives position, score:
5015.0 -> 1.136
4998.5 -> 1.149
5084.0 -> 1.045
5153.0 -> 0.9755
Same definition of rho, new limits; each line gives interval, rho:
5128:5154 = 1.029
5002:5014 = 1.673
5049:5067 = 1.096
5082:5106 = 1.045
